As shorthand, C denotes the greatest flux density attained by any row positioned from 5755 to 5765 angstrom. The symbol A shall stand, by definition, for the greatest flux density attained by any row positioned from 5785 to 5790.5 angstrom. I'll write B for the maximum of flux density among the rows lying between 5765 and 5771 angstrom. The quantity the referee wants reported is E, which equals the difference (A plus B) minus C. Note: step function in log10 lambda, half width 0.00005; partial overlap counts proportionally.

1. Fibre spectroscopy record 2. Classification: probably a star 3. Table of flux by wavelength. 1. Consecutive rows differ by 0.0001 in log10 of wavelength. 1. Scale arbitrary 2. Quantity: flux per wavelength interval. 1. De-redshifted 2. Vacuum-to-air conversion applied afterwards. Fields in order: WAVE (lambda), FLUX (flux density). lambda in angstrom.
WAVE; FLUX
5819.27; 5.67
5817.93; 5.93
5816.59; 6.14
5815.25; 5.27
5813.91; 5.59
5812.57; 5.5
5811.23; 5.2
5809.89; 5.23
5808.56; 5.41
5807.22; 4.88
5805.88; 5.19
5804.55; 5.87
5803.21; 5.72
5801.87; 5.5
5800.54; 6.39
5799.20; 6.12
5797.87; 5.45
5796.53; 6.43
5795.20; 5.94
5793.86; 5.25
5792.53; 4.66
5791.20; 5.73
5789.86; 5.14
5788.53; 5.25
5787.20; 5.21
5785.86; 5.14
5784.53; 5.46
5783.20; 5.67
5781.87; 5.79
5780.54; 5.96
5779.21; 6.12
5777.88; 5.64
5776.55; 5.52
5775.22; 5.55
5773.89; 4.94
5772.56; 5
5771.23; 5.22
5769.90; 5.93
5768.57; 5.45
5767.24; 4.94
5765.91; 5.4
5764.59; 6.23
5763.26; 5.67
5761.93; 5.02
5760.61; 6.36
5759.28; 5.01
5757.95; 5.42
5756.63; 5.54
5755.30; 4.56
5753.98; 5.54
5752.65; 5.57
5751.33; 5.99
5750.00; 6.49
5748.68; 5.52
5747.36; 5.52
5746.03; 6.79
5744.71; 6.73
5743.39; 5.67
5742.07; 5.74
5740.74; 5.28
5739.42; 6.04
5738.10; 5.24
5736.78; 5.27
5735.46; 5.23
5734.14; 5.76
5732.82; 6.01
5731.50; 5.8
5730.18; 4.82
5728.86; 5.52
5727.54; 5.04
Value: 4.82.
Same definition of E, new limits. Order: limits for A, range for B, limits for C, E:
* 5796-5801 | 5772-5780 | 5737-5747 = 5.76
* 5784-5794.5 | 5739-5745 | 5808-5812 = 7.05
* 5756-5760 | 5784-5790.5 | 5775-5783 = 4.88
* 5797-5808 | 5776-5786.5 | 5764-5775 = 6.28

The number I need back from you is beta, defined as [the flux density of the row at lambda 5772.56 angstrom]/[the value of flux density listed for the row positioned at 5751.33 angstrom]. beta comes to 0.83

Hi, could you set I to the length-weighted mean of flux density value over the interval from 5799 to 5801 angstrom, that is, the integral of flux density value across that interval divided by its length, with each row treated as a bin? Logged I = 6.3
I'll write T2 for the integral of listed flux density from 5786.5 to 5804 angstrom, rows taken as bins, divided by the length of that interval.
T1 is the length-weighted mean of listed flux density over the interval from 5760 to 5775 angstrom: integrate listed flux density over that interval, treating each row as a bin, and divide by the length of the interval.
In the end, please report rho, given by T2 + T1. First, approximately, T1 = 5.47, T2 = 5.60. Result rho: 11.1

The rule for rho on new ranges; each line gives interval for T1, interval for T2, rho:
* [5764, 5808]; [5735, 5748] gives 11.3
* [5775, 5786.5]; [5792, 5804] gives 11.4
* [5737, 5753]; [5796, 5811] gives 11.5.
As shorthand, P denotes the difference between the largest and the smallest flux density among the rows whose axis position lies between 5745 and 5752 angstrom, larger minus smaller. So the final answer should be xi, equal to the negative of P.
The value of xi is -1.3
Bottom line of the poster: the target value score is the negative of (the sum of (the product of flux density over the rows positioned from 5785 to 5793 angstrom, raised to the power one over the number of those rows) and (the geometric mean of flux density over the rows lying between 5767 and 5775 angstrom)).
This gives -10.4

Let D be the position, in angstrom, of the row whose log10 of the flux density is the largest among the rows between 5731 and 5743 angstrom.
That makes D 5739.42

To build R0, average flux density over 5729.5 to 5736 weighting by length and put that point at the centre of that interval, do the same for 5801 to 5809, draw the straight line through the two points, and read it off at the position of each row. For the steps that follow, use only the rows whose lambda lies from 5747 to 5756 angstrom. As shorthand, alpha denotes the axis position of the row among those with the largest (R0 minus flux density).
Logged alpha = 5755.30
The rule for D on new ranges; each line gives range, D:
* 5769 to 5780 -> 5779.21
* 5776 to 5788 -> 5779.21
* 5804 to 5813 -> 5804.55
